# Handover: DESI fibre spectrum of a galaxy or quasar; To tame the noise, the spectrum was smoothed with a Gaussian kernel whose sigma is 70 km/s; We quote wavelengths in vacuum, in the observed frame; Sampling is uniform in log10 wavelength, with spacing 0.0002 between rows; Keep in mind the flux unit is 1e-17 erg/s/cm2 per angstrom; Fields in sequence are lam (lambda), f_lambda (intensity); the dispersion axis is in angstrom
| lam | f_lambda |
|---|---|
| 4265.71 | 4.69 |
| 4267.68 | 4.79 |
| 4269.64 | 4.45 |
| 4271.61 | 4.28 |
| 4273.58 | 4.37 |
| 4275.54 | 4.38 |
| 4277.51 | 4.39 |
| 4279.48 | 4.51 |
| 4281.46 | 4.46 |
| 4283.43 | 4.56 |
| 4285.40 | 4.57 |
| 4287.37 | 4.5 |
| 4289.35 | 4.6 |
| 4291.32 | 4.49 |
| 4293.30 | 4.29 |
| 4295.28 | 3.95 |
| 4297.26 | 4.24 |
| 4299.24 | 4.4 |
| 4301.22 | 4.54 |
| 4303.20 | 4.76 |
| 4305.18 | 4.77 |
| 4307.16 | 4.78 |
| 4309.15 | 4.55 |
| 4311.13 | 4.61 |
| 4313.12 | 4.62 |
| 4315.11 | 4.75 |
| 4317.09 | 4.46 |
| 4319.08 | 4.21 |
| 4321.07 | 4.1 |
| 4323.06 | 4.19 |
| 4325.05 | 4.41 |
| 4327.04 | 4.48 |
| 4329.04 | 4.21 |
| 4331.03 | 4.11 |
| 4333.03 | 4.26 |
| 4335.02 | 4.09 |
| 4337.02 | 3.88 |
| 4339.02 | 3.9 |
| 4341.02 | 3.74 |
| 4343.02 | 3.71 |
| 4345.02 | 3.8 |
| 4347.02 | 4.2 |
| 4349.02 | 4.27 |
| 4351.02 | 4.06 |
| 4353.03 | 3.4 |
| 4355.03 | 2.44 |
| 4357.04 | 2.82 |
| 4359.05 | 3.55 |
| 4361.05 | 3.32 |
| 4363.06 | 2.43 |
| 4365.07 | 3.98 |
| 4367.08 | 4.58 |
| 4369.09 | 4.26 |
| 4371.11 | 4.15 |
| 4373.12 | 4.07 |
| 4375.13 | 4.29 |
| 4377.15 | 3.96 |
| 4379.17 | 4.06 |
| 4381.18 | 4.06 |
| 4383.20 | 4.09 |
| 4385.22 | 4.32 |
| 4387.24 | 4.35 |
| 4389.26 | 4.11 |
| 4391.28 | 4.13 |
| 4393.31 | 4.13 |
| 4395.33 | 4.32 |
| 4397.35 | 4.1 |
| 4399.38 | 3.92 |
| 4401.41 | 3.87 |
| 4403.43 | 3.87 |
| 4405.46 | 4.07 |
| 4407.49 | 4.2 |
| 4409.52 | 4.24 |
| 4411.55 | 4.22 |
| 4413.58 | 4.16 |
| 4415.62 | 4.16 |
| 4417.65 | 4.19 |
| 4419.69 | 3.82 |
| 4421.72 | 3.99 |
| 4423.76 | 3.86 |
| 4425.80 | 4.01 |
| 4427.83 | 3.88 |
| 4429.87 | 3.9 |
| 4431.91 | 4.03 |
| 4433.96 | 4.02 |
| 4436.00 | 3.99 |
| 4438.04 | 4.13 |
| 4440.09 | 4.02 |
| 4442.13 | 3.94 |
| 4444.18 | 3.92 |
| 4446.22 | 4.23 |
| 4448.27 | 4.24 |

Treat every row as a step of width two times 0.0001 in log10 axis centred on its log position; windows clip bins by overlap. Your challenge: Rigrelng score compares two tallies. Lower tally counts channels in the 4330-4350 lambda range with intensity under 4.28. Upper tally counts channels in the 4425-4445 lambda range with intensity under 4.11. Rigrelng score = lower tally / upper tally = 1.11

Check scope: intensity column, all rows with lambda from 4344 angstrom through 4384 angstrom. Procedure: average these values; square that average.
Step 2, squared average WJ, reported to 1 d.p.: 14.4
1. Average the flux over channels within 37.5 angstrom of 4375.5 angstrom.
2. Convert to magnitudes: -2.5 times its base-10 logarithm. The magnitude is -1.48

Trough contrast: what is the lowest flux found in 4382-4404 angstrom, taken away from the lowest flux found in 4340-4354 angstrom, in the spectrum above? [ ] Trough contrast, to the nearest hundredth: -0.47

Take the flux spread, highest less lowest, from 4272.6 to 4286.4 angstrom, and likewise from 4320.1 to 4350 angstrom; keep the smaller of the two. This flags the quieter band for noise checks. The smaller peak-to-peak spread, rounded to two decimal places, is 0.20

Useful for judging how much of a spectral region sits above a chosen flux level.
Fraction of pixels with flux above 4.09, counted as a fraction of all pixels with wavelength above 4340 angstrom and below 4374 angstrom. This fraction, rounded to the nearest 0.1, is 0.3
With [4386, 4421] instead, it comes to 0.7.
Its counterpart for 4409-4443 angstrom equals 0.4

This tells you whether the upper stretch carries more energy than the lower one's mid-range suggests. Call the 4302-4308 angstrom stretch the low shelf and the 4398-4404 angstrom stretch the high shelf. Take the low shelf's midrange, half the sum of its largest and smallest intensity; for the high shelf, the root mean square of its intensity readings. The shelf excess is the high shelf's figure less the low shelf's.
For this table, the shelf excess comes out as -0.88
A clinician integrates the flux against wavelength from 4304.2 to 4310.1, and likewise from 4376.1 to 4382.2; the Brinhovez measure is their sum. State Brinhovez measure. 52.3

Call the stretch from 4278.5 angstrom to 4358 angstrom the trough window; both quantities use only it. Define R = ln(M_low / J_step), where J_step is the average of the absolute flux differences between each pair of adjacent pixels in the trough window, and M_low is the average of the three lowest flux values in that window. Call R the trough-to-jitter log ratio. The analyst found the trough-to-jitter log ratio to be 2.8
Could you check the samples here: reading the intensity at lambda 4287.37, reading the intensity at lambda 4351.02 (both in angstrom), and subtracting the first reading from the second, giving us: -0.44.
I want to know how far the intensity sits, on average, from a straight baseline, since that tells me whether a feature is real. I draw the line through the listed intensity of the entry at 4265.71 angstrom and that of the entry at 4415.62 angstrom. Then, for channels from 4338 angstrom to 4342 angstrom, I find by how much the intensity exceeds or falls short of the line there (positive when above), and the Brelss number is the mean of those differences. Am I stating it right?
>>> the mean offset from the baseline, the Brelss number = -0.61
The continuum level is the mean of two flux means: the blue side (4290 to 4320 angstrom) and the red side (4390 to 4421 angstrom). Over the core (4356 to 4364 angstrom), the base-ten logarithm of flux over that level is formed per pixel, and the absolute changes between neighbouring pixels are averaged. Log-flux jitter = 0.09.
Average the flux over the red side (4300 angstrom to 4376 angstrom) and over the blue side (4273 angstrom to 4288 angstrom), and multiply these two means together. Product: 18.2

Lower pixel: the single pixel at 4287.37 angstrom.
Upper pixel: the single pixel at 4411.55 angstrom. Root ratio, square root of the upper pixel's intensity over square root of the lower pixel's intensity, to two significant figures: 0.97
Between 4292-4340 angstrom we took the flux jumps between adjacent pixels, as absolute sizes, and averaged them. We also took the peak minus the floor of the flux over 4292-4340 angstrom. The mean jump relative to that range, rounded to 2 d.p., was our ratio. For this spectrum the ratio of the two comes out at 0.17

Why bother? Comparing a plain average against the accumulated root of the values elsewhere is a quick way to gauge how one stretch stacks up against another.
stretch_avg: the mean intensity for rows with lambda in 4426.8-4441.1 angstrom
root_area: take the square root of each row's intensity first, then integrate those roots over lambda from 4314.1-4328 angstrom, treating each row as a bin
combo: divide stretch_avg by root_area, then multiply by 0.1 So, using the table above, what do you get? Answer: 0.0137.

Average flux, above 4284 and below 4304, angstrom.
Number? 4.4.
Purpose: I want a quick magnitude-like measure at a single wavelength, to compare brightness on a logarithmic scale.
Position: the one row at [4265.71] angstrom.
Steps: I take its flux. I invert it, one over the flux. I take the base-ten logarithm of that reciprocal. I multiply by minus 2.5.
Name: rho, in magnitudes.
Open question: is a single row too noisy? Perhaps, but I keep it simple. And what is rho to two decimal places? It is 1.68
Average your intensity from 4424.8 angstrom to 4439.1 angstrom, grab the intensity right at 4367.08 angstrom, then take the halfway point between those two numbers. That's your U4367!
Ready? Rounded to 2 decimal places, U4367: 4.29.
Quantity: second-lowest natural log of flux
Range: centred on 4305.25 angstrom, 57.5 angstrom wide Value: 1.41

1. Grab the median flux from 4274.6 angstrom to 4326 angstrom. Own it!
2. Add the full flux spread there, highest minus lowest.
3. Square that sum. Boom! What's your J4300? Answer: 28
